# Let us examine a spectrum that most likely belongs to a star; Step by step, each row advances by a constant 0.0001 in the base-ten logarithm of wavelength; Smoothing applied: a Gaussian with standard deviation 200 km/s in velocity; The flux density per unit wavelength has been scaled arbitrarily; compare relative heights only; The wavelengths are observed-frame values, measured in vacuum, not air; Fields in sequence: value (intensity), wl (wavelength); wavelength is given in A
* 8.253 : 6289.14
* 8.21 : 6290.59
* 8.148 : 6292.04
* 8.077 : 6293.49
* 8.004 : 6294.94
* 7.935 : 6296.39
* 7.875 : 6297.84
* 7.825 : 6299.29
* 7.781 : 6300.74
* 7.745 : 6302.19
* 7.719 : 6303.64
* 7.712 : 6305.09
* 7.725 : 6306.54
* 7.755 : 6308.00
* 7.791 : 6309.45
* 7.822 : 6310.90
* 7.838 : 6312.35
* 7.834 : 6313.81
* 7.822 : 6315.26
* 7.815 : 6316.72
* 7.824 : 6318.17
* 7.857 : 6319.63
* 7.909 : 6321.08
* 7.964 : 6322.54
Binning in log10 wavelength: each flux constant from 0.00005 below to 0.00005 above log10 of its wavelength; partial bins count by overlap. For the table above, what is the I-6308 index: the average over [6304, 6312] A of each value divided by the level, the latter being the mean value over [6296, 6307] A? 1.00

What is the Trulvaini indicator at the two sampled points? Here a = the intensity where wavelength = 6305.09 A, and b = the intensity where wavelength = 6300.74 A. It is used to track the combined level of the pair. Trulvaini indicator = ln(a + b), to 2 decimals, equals 2.74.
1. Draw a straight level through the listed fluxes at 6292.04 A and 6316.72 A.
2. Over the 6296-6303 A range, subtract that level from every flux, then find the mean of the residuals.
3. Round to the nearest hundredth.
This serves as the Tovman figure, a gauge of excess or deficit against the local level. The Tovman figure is -0.22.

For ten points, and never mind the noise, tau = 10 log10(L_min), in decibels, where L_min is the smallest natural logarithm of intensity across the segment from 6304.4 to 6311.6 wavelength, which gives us 3.10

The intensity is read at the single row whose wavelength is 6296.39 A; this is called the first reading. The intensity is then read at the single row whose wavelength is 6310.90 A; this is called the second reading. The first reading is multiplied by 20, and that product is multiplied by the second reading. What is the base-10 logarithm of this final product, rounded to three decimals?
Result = 3.094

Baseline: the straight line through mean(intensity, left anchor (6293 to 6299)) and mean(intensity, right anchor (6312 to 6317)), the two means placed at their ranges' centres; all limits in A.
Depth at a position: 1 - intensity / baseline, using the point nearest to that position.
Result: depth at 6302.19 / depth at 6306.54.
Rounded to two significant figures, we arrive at 1.1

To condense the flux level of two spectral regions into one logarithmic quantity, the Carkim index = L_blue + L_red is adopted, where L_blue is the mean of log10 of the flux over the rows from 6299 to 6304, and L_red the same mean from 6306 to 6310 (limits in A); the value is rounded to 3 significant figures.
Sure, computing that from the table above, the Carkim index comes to 1.78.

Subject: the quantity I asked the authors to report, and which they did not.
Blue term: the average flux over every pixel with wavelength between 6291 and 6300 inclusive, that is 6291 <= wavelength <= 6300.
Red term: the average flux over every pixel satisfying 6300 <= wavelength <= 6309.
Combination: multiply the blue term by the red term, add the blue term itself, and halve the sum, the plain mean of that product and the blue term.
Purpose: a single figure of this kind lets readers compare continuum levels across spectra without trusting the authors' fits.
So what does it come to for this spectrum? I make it 34.9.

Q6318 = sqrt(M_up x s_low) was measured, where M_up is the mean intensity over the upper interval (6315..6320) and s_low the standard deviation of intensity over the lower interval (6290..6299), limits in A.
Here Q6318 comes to 1.0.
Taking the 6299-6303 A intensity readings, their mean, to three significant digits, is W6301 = 7.78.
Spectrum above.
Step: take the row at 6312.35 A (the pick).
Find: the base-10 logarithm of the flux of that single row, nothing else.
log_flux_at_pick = 0.894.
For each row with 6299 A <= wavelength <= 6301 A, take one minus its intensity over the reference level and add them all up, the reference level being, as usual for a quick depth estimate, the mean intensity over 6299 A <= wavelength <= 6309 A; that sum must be -0.013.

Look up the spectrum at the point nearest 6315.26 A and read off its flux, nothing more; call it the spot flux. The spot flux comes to 7.822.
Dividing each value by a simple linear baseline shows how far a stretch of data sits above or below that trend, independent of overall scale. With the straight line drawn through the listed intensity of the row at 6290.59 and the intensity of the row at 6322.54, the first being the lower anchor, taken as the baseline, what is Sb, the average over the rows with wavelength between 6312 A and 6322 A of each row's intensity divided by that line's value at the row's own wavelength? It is 0.979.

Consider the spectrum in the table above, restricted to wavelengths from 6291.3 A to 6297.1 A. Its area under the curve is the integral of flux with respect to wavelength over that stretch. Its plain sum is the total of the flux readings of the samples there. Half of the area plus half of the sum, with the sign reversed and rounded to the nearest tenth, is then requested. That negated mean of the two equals -39.4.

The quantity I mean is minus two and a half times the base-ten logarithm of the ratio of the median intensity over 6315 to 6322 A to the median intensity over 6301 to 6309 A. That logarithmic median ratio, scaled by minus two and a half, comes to -0.014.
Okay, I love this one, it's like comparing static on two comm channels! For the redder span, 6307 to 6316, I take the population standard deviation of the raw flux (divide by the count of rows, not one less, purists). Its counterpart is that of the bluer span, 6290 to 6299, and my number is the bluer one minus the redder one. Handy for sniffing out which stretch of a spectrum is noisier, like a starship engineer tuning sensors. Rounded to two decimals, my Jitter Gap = 0.09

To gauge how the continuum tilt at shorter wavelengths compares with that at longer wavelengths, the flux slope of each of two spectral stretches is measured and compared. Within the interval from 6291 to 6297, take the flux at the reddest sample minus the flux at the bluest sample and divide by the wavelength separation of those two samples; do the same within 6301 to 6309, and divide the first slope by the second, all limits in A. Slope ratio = -28.4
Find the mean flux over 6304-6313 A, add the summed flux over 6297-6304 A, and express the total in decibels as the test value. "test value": 16.7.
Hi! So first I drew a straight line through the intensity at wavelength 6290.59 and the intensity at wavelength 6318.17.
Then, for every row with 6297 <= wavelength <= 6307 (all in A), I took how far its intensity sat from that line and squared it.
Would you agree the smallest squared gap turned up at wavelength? 6297.84 A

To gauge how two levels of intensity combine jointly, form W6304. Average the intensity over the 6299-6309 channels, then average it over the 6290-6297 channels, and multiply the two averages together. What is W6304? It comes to 62.6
